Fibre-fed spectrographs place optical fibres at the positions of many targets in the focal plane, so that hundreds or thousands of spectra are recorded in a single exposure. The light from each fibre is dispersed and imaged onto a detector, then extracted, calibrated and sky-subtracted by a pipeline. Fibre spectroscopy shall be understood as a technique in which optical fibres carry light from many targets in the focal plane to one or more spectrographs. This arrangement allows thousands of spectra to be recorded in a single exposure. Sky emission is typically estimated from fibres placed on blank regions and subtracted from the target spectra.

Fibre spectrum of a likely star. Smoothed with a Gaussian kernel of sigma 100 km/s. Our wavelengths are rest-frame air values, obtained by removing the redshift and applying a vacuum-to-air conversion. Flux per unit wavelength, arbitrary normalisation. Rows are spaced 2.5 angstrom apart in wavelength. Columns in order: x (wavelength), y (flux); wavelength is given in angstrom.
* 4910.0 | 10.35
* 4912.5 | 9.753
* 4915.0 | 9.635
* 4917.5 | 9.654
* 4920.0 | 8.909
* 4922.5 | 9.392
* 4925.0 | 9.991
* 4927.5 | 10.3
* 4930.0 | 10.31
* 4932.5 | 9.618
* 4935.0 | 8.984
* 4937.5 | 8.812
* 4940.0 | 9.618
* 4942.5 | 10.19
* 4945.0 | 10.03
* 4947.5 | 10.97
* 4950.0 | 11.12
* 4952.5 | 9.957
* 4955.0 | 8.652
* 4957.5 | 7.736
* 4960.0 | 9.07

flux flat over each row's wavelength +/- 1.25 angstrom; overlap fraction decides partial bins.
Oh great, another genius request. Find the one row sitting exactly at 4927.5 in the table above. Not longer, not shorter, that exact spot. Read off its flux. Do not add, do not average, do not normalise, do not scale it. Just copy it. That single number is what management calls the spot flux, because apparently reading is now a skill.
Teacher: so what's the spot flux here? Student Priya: 10.3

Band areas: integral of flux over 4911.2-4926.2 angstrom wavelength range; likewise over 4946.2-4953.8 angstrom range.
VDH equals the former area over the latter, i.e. 1.8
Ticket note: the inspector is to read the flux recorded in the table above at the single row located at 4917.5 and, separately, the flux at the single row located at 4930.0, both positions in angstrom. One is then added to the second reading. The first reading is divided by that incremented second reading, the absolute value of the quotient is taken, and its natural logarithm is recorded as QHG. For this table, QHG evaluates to -0.2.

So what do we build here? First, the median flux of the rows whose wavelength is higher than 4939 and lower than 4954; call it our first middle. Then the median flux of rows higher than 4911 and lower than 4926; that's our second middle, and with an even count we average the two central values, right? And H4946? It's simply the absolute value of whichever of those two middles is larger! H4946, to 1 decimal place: 10.1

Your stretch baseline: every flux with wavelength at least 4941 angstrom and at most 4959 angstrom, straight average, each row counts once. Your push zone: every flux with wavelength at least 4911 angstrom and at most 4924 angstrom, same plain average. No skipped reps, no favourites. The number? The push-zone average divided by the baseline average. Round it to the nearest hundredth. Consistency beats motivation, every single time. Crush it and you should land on 0.97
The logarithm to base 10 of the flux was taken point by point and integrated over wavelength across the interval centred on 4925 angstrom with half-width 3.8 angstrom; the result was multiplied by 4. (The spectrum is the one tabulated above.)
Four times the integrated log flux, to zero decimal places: 30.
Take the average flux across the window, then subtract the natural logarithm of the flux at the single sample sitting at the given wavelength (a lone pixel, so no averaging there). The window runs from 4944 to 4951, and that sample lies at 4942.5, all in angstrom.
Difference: 8.39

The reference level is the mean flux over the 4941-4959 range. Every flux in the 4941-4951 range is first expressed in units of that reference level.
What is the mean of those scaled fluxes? 1.08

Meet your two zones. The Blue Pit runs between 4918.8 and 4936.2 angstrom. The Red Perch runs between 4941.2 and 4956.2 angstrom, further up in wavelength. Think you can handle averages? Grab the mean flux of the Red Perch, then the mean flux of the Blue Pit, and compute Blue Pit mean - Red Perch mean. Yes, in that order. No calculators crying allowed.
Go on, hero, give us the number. -0.51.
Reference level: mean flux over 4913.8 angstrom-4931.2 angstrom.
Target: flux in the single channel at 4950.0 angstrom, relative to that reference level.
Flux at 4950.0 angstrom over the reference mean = 1.14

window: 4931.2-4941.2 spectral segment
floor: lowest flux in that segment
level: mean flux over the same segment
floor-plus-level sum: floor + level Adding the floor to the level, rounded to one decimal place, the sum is 18.1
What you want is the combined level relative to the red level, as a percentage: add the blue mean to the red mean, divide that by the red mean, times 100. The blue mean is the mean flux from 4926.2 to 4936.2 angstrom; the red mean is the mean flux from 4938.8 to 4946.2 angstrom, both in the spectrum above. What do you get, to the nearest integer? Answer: 199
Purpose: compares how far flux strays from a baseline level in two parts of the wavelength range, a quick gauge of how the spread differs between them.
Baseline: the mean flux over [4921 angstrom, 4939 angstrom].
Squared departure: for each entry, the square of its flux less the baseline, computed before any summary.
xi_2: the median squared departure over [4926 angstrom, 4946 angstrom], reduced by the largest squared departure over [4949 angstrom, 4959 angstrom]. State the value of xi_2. -3.2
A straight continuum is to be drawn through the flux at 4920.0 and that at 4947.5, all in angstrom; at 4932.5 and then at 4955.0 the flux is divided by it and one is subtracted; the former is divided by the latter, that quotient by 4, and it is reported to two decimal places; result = 0.02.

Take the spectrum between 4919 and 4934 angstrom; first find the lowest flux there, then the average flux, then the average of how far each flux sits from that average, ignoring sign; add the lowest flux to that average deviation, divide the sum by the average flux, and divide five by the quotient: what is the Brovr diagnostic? 5.21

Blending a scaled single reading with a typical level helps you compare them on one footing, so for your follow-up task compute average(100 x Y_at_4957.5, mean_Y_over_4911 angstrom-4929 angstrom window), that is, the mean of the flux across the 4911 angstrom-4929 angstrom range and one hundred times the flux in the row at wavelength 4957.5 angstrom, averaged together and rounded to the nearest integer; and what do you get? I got 392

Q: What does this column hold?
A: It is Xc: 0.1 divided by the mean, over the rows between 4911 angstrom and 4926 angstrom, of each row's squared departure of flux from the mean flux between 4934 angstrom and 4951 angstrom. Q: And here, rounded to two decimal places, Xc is 0.36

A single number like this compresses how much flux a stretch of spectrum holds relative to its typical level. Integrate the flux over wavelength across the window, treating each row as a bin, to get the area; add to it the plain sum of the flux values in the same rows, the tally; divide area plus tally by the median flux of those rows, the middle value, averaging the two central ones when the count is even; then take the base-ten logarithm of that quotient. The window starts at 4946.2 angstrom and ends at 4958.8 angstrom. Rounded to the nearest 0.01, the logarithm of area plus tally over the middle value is 1.23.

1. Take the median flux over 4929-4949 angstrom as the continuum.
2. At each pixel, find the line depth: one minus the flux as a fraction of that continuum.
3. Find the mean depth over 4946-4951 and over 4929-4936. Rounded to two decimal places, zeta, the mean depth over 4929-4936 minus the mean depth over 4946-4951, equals 0.14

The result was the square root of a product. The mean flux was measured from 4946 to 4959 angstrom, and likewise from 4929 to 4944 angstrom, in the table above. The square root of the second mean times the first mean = 9.6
